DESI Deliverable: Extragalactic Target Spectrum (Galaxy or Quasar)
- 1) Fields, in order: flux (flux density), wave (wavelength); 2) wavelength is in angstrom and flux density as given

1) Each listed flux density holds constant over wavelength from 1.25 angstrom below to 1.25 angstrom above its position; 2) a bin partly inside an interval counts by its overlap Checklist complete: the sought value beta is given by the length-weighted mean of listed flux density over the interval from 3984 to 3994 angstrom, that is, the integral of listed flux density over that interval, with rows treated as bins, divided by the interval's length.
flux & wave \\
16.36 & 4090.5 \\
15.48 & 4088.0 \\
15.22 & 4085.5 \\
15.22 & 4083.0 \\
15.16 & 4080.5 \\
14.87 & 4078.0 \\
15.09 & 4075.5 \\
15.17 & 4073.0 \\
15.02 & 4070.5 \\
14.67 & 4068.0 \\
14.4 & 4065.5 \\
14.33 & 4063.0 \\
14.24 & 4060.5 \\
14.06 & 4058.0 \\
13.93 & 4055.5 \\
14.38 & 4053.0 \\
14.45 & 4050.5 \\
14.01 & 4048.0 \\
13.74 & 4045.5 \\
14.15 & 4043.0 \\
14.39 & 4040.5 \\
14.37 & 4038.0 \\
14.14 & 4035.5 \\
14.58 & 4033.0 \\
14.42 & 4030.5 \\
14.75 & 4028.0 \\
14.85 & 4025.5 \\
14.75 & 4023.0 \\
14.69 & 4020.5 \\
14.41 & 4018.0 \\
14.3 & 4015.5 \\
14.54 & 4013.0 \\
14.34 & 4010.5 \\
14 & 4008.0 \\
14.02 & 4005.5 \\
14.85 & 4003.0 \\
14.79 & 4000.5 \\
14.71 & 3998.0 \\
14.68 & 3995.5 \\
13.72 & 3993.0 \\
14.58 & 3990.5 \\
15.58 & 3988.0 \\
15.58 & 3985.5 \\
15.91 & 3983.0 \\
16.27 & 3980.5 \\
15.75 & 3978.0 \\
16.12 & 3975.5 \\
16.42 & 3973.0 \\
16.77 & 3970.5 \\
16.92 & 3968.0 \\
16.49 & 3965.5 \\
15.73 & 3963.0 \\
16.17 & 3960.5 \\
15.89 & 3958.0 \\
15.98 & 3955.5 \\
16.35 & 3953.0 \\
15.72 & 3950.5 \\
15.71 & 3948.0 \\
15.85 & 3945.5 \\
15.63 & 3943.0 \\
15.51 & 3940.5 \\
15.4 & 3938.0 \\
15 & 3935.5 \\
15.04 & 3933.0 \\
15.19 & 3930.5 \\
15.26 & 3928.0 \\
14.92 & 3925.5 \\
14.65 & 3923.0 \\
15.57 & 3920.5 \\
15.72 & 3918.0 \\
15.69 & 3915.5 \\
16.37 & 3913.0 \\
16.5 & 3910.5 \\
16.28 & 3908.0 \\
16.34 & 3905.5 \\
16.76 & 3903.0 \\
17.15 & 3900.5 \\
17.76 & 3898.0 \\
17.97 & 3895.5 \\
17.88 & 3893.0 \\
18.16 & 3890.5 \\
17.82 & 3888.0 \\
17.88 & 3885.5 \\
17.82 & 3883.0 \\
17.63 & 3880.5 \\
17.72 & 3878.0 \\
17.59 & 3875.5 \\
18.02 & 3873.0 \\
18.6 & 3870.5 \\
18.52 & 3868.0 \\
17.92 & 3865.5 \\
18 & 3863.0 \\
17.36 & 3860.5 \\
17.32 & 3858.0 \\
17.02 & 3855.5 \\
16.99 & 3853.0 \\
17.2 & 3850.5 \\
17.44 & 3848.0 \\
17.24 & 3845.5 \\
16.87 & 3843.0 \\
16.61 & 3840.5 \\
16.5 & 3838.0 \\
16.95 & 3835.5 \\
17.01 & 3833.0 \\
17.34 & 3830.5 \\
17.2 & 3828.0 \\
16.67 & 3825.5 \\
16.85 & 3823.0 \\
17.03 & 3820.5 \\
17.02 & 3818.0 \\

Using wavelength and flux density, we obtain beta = 14.9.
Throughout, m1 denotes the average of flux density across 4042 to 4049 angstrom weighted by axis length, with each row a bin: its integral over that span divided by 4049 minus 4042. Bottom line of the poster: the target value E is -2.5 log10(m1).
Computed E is -2.86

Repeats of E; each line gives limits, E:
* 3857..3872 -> -3.14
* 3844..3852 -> -3.09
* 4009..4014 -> -2.90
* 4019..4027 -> -2.92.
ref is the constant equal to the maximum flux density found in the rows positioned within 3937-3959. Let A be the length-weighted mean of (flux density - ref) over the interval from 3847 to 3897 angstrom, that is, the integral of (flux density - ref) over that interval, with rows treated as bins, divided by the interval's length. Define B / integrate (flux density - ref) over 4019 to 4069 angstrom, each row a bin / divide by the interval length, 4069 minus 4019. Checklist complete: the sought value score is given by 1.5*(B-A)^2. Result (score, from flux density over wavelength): 17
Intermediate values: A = 1.4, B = -2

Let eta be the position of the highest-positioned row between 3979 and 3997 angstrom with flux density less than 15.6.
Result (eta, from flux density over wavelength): 3995.5 angstrom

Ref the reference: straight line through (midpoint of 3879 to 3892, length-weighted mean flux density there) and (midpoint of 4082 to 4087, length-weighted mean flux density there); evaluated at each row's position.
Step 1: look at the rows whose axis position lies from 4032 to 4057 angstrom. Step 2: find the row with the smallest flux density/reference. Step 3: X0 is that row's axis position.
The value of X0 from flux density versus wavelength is 4045.5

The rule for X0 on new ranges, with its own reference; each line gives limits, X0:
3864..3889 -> 3875.5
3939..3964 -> 3940.5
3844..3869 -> 3853.0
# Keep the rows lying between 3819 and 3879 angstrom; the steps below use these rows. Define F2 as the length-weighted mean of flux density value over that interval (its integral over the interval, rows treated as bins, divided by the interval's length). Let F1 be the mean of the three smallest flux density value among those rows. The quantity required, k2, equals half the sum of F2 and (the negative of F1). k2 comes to 0.37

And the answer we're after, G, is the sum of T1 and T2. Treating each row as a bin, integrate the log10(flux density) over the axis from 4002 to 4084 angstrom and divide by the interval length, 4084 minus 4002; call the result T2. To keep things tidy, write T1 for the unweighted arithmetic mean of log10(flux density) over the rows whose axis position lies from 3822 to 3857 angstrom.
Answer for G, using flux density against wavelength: 2.39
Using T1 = 1.23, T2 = 1.16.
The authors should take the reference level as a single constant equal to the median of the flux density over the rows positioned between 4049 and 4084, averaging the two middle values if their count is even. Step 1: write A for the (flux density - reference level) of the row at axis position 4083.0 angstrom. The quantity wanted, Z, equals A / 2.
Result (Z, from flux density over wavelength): 0.3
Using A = 0.7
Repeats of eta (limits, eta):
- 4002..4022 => 4020.5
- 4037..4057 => 4055.5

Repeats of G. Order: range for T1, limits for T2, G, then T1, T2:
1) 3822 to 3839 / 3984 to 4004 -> 2.40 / 1.23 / 1.17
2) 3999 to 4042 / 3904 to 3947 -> 2.35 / 1.16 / 1.19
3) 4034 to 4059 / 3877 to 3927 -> 2.38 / 1.15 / 1.22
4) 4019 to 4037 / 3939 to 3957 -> 2.36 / 1.16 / 1.20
